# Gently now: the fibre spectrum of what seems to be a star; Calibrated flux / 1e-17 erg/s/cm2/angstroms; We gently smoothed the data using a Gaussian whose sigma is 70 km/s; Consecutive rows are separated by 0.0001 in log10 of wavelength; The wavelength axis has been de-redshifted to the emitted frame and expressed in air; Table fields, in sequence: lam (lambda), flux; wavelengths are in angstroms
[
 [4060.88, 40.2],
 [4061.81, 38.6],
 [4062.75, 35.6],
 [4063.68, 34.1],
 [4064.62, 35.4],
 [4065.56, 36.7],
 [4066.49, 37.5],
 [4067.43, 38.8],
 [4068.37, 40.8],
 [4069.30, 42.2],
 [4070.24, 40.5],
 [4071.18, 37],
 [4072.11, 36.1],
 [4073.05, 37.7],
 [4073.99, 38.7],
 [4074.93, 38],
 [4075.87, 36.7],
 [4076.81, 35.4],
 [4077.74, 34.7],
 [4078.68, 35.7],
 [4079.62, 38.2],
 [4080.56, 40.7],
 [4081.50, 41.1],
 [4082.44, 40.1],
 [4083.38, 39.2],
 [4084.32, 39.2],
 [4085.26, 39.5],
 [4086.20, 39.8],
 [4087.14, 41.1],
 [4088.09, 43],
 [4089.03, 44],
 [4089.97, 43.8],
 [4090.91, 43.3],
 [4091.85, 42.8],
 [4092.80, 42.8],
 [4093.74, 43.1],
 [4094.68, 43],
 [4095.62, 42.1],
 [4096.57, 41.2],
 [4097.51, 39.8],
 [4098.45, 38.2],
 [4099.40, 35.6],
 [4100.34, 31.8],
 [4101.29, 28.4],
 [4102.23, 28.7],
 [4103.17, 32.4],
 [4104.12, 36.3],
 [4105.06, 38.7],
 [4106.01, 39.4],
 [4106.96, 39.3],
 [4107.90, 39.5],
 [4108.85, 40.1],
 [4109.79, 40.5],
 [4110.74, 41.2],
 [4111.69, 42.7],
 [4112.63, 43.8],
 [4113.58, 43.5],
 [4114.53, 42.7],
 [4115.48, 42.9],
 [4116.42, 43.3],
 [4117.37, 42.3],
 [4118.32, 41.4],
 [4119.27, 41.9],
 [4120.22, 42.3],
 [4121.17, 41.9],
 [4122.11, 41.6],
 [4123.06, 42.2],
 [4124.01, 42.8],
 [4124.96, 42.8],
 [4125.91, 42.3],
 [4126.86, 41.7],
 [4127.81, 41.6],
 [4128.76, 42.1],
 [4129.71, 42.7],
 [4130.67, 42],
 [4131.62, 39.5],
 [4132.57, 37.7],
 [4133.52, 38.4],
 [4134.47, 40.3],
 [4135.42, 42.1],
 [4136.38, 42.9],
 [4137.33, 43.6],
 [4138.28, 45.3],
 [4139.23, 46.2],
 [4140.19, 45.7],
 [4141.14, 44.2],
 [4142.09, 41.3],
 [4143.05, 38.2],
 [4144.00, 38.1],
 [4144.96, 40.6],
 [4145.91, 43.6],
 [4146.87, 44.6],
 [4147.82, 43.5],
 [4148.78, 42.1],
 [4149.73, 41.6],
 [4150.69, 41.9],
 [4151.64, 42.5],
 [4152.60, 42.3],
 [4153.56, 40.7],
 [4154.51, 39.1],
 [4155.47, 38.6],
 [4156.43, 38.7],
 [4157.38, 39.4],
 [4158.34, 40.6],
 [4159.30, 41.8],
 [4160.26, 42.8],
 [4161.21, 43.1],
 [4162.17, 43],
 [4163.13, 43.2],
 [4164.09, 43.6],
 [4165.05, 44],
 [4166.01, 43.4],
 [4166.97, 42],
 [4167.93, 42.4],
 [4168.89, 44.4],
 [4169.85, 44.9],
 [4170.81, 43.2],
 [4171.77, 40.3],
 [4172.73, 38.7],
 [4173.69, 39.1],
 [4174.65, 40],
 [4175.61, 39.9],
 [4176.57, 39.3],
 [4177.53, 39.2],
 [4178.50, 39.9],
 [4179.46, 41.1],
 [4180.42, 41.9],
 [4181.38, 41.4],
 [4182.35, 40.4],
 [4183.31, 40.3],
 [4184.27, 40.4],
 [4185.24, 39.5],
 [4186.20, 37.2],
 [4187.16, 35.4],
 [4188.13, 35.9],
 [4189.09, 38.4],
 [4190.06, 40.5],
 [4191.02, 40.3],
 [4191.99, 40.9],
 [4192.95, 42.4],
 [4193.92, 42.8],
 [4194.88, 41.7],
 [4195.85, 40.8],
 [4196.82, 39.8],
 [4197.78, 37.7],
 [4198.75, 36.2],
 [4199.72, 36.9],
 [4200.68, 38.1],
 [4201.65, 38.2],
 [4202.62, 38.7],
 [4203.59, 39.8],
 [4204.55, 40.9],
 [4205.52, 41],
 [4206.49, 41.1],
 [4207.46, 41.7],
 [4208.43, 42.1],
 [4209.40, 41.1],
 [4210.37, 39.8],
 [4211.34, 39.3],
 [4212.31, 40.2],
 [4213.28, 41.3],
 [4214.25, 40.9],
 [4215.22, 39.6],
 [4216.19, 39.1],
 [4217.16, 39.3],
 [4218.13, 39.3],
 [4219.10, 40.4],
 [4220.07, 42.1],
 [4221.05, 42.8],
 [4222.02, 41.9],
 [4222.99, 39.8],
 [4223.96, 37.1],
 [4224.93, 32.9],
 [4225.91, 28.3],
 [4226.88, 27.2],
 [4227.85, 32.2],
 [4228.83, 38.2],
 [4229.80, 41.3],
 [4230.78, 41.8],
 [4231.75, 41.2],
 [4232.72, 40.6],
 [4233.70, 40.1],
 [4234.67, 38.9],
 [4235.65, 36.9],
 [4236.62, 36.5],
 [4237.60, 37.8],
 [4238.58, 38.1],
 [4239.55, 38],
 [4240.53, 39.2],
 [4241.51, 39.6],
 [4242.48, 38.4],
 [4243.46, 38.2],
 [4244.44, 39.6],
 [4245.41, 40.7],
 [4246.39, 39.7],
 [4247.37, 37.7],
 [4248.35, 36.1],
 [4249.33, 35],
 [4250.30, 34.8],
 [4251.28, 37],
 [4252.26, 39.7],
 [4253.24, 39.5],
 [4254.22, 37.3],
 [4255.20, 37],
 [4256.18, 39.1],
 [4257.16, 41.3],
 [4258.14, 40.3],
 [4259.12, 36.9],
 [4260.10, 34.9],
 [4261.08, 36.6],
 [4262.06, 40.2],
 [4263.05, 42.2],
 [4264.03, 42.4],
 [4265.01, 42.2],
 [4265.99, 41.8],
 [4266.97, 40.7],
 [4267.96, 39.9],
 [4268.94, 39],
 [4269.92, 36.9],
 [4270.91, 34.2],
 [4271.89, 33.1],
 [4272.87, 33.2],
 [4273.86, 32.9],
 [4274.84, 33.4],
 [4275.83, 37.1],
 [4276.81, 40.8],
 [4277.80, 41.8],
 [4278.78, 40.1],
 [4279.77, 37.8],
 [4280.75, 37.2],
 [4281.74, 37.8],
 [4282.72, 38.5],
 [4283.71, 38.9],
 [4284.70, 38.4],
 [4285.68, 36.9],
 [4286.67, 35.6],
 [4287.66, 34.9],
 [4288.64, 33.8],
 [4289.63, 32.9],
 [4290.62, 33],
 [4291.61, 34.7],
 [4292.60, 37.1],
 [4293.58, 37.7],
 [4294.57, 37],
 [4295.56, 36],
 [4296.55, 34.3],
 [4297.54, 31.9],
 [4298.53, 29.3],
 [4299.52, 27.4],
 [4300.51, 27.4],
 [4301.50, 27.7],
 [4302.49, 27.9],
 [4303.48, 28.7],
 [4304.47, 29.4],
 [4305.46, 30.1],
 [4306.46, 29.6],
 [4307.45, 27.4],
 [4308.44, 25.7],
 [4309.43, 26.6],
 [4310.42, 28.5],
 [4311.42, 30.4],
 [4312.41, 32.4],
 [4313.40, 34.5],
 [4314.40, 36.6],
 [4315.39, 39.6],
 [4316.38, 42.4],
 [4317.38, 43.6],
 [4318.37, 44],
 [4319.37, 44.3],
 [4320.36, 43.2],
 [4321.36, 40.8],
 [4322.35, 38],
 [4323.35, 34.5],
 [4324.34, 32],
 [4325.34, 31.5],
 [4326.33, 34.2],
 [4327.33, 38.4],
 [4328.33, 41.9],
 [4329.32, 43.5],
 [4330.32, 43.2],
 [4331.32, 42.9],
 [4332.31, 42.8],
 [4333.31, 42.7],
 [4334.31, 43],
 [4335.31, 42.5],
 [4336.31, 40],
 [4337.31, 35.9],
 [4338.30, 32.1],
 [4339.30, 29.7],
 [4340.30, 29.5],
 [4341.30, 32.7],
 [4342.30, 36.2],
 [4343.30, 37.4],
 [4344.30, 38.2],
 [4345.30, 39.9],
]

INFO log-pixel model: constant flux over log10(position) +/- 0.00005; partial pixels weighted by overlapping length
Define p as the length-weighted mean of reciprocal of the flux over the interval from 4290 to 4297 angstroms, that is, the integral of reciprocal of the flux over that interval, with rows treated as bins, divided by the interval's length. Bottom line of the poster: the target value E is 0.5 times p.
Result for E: 0.0141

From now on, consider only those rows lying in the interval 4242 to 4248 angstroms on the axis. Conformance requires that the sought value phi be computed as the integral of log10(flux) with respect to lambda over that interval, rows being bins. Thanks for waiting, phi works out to 10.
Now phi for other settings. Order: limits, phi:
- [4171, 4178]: 11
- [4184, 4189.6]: 9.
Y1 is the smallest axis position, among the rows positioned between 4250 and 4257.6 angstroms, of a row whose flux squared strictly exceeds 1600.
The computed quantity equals 4257.16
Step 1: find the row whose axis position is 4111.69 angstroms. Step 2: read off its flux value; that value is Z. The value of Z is 42.7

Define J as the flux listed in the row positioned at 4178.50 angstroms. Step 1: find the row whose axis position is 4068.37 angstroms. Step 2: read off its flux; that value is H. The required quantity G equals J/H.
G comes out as 0.98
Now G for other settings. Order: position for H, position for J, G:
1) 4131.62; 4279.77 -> 0.96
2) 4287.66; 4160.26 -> 1.23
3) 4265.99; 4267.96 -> 0.95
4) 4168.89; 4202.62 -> 0.87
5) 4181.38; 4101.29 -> 0.69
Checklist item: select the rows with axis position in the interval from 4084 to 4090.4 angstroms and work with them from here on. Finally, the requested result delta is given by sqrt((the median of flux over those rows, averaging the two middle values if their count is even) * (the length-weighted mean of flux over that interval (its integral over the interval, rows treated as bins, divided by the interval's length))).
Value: 41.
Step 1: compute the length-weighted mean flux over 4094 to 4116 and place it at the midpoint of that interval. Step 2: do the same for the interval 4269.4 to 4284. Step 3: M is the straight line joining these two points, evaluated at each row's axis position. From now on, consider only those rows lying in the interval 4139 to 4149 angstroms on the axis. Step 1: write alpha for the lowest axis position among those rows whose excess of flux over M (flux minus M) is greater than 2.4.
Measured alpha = 4139.23 angstroms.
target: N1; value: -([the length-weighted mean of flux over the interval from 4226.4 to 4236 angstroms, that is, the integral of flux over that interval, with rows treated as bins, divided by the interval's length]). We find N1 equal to -38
